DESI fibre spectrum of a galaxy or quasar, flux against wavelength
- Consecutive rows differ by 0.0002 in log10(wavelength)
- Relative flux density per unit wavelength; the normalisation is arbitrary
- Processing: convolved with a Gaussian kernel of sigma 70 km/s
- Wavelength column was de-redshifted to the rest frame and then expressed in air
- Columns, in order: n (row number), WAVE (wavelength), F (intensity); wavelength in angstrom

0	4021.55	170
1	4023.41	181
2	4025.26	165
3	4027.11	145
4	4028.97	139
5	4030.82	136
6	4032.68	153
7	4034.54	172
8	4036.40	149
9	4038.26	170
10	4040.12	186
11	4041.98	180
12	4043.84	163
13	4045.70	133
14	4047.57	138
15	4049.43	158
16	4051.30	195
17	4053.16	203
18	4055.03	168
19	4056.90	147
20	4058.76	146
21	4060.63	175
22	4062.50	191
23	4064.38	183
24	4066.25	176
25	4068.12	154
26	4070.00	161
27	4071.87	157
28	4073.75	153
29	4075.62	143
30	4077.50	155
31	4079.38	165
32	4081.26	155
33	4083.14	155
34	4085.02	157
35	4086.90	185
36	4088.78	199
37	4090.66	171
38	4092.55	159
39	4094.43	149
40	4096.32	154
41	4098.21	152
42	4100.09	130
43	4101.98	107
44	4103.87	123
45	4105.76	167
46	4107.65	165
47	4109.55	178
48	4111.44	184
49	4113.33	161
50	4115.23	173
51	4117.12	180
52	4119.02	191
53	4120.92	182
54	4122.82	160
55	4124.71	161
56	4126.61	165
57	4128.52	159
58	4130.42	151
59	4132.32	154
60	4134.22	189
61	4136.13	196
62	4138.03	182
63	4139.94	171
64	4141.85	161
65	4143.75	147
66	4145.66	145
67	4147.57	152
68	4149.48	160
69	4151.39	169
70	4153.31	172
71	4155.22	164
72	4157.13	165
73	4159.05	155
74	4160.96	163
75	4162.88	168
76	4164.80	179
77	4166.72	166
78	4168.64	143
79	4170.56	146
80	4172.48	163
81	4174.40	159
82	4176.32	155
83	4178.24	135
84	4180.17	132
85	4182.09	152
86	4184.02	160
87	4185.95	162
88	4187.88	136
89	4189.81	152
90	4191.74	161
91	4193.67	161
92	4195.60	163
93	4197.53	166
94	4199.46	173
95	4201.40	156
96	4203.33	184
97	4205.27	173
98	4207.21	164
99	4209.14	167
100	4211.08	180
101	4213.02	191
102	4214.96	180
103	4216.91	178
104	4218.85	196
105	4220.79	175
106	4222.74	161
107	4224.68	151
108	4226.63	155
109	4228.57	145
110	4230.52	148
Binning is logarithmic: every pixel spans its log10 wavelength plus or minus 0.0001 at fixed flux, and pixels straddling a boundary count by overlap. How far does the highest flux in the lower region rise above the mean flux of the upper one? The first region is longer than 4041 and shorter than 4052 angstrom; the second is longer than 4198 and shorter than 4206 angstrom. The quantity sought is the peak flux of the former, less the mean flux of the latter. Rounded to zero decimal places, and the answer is 24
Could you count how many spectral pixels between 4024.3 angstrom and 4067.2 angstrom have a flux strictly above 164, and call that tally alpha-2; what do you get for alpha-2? 12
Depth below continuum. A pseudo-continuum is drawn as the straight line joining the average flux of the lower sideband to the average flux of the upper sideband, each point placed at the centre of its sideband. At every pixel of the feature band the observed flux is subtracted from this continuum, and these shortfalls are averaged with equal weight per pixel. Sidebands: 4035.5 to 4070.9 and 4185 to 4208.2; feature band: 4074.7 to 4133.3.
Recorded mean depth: 4.6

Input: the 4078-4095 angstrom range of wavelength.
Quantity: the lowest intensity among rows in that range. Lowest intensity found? 149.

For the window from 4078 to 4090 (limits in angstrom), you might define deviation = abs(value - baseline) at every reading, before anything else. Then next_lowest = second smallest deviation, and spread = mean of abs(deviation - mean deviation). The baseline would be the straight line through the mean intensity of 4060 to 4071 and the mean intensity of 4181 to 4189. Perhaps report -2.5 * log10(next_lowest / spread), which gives -1.1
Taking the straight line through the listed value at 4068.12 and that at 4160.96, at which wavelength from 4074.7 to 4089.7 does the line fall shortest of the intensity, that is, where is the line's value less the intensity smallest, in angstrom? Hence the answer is 4088.78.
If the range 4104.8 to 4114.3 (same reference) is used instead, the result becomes 4111.44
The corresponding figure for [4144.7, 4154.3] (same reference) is 4153.31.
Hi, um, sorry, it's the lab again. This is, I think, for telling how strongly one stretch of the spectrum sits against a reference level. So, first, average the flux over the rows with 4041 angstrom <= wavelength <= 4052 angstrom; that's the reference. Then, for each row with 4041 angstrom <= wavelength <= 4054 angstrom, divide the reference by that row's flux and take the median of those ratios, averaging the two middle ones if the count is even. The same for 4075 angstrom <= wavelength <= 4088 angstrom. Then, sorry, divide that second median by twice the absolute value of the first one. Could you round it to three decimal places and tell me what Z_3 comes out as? 0.526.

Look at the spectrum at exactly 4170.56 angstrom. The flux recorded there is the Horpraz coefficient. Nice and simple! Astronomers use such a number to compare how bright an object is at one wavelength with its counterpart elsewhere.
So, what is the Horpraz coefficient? 146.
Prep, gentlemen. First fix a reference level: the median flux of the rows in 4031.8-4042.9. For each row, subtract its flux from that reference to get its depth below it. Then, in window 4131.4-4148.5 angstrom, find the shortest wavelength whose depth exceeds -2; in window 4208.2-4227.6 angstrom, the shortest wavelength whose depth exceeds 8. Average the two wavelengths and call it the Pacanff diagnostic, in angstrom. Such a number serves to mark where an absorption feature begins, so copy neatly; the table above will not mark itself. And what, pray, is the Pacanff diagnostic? 4177.5 angstrom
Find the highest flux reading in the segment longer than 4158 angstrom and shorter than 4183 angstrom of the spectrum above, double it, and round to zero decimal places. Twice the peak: 358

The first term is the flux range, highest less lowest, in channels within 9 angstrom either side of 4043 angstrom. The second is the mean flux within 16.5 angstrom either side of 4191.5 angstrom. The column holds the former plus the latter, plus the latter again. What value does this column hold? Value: 378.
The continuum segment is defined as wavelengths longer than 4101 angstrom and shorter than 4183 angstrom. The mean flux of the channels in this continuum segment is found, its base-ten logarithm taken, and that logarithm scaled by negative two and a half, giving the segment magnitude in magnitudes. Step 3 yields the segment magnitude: -5.52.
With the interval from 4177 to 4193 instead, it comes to -5.43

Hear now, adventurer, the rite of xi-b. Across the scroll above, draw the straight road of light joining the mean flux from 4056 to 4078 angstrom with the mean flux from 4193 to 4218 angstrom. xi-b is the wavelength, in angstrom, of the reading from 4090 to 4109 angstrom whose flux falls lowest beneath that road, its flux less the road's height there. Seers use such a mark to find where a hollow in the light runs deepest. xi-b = 4101.98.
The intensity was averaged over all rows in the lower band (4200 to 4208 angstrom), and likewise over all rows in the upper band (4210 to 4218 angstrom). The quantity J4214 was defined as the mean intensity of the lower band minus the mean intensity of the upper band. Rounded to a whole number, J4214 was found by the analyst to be -13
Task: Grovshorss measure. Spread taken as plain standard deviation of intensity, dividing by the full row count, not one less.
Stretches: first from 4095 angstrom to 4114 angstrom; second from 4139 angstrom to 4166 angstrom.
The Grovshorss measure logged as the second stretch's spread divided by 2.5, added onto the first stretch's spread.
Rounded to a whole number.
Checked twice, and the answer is 27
